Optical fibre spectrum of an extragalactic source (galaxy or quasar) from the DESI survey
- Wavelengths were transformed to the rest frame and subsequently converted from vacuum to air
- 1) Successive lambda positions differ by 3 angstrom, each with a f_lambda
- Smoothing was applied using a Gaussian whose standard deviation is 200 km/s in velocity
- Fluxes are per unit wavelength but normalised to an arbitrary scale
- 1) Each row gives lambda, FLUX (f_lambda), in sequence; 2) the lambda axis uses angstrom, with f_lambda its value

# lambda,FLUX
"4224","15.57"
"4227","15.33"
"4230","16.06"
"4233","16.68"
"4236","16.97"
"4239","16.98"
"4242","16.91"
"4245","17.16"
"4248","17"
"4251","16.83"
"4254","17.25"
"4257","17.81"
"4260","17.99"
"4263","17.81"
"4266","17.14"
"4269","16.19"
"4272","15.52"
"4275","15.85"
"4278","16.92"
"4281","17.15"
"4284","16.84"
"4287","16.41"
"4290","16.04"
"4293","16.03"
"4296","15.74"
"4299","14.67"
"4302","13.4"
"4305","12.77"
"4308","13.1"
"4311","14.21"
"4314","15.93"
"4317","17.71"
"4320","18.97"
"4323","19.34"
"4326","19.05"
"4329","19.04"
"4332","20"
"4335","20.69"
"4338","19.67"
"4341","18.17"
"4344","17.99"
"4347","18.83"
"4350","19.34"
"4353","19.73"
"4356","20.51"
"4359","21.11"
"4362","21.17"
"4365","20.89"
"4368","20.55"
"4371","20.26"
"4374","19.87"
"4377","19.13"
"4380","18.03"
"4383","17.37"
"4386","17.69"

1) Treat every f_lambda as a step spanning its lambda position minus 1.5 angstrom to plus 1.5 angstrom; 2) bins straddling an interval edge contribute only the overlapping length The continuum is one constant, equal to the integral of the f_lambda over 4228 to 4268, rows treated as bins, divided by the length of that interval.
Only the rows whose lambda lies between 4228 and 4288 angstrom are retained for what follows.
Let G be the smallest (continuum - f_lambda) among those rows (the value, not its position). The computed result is -0.90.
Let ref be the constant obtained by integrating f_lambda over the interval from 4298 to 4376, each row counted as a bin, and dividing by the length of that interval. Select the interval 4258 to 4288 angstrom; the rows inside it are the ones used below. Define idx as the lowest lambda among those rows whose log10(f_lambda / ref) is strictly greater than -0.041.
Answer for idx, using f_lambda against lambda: 4260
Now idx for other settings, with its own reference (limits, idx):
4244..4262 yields 4245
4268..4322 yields 4278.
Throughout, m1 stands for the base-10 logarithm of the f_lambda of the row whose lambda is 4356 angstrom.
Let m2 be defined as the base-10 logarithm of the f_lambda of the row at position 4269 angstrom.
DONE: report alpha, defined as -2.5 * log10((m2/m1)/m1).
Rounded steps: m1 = 1.31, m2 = 1.21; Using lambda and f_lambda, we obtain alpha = 0.38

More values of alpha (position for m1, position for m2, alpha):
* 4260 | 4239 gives 0.27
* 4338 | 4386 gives 0.32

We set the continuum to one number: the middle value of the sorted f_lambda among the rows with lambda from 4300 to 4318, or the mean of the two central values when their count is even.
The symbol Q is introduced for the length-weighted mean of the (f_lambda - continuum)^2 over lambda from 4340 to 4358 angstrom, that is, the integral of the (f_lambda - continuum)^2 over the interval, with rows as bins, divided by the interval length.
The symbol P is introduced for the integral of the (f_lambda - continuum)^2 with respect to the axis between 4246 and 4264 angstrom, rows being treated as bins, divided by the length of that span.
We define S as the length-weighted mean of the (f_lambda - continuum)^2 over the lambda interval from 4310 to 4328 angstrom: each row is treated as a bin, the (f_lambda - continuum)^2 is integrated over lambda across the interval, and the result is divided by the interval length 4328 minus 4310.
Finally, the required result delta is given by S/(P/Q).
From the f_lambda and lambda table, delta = 41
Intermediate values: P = 13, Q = 30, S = 18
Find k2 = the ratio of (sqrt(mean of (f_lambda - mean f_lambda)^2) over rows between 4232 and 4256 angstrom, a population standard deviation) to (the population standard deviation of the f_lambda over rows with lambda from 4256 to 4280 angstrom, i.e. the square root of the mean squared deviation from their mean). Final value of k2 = 0.19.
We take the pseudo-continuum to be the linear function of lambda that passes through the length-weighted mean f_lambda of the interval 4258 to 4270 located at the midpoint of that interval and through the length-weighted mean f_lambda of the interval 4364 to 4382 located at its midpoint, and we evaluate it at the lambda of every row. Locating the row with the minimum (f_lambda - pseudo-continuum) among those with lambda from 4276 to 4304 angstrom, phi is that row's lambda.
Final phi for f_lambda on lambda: 4302 angstrom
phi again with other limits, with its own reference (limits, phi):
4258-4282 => 4272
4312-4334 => 4314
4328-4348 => 4344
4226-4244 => 4227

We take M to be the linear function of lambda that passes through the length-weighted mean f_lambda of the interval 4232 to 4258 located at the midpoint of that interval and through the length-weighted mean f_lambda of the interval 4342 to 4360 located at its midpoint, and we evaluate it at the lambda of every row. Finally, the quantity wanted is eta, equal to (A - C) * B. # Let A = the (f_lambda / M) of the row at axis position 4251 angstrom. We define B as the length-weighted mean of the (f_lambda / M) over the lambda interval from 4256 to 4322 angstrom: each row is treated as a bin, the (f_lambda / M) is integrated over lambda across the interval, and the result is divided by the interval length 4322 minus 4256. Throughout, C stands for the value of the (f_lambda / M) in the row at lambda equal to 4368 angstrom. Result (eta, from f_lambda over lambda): -0.0484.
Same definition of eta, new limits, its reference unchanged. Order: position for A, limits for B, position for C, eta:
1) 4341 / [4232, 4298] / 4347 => -0.0261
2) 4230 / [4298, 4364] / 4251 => -0.0167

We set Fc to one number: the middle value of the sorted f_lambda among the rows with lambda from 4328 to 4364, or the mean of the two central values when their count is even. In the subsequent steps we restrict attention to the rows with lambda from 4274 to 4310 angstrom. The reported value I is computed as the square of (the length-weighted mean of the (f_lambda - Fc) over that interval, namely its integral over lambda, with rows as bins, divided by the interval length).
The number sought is 19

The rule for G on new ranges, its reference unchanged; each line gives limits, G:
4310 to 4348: -3.60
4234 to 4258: -0.72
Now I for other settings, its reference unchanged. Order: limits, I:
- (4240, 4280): 8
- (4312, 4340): 1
